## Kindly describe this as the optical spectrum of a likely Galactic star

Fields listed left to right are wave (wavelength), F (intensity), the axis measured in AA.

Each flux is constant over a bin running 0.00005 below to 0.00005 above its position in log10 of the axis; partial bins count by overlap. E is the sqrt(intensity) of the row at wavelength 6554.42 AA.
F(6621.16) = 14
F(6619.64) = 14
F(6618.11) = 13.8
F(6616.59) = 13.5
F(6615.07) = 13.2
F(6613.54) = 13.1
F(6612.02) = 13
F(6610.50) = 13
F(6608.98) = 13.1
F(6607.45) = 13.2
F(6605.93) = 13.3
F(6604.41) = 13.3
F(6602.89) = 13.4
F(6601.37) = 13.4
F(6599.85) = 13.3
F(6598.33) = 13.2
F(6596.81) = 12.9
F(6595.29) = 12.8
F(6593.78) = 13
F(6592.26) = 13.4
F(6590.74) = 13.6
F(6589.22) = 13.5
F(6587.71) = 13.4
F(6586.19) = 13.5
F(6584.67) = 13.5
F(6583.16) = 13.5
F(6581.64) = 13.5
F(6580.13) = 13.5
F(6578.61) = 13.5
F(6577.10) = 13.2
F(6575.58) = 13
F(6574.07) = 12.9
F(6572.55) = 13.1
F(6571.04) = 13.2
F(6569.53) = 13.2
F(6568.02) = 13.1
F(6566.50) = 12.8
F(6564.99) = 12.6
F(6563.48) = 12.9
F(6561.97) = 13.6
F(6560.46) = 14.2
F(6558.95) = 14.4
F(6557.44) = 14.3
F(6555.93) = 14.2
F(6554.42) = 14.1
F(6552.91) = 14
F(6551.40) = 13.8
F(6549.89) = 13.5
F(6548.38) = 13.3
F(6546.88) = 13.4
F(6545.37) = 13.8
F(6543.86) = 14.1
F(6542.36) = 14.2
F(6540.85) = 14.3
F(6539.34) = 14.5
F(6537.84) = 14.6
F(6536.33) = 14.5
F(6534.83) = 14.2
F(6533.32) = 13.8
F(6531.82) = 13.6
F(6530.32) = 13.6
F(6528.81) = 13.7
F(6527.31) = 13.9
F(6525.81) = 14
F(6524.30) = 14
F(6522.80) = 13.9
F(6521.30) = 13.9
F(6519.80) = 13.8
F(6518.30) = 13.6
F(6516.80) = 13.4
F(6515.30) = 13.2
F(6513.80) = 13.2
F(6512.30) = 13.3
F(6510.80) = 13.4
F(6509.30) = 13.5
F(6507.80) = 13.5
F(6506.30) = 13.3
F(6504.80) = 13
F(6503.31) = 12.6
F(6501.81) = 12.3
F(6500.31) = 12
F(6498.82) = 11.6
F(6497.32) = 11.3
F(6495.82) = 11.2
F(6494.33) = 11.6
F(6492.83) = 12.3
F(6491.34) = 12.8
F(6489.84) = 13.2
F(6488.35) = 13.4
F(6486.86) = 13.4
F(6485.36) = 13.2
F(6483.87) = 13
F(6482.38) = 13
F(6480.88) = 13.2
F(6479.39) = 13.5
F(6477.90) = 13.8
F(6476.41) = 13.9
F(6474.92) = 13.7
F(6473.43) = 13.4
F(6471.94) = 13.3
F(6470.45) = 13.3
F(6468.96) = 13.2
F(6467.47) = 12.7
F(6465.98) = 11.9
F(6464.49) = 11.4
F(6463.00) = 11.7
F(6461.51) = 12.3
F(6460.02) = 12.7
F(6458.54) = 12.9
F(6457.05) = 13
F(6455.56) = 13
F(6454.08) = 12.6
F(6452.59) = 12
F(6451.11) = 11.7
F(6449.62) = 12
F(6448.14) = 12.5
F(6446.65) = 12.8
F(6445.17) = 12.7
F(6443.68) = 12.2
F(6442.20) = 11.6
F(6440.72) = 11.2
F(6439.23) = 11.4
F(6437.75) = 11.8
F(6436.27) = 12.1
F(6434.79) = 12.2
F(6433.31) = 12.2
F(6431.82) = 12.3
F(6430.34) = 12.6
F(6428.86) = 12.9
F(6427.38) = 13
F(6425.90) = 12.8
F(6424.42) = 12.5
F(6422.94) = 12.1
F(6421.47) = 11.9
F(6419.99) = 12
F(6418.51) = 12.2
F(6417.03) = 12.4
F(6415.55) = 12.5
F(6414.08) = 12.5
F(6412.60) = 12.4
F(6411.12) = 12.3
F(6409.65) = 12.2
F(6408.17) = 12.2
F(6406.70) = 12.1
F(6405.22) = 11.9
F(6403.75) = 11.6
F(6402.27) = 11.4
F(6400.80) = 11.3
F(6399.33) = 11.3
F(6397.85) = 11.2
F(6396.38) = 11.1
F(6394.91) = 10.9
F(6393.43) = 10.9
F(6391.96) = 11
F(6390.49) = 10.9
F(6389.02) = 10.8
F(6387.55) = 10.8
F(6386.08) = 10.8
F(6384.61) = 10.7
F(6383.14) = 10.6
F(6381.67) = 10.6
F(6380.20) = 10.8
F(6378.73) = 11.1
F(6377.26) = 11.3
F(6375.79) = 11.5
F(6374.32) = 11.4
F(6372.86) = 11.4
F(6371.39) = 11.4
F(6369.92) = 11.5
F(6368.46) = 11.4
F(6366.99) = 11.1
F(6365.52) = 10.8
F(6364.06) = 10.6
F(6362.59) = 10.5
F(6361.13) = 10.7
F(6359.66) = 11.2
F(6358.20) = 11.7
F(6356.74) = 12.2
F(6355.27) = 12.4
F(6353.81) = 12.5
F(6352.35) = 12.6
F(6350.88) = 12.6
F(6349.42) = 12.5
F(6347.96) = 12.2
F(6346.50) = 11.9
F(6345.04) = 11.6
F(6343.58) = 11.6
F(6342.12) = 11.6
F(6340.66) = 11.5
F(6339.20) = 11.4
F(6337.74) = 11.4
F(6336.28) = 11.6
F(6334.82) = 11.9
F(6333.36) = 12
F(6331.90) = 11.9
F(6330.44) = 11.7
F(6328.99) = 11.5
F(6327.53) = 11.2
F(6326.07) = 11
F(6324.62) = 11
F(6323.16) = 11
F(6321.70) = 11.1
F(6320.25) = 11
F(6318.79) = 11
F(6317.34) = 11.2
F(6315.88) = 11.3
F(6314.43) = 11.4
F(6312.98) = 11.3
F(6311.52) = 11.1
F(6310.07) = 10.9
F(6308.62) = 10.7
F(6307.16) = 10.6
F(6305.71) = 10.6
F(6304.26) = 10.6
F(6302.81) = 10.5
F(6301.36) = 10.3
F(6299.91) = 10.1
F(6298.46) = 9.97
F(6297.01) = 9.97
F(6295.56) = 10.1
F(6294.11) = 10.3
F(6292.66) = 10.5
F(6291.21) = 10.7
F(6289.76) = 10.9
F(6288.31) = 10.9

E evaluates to 3.75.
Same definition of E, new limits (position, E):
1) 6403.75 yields 3.41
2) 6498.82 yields 3.41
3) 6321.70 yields 3.33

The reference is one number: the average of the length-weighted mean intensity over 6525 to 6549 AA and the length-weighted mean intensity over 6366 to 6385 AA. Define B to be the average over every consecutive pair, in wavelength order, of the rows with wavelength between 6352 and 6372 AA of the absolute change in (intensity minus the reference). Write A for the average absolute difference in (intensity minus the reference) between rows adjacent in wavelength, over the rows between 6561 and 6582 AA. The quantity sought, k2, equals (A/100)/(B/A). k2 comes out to 0.0015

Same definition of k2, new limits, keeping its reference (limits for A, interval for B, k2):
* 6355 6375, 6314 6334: 0.0043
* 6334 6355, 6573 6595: 0.0017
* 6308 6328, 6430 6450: 0.0005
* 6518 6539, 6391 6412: 0.0017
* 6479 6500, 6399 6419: 0.0063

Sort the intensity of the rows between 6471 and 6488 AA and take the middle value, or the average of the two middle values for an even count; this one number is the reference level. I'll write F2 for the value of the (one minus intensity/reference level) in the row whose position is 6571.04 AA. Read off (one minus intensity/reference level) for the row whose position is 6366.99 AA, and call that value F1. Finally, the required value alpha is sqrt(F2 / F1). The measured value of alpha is 0.29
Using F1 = 0.172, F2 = 0.015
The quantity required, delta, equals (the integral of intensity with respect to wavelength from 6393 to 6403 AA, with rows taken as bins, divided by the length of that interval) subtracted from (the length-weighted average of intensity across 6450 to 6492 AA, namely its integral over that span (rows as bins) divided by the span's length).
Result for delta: 1.7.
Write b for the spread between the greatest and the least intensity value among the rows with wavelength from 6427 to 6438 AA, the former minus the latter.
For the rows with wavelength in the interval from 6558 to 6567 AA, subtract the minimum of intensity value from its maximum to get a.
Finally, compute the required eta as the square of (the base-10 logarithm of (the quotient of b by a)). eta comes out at 0.03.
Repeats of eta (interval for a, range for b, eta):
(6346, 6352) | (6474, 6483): 0.01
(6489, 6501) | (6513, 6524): 0.21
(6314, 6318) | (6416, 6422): 0.16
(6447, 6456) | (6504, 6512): 0.17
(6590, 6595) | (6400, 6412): 0.05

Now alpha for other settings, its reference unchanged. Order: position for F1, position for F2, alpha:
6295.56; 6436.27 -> 0.63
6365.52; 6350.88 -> 0.55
